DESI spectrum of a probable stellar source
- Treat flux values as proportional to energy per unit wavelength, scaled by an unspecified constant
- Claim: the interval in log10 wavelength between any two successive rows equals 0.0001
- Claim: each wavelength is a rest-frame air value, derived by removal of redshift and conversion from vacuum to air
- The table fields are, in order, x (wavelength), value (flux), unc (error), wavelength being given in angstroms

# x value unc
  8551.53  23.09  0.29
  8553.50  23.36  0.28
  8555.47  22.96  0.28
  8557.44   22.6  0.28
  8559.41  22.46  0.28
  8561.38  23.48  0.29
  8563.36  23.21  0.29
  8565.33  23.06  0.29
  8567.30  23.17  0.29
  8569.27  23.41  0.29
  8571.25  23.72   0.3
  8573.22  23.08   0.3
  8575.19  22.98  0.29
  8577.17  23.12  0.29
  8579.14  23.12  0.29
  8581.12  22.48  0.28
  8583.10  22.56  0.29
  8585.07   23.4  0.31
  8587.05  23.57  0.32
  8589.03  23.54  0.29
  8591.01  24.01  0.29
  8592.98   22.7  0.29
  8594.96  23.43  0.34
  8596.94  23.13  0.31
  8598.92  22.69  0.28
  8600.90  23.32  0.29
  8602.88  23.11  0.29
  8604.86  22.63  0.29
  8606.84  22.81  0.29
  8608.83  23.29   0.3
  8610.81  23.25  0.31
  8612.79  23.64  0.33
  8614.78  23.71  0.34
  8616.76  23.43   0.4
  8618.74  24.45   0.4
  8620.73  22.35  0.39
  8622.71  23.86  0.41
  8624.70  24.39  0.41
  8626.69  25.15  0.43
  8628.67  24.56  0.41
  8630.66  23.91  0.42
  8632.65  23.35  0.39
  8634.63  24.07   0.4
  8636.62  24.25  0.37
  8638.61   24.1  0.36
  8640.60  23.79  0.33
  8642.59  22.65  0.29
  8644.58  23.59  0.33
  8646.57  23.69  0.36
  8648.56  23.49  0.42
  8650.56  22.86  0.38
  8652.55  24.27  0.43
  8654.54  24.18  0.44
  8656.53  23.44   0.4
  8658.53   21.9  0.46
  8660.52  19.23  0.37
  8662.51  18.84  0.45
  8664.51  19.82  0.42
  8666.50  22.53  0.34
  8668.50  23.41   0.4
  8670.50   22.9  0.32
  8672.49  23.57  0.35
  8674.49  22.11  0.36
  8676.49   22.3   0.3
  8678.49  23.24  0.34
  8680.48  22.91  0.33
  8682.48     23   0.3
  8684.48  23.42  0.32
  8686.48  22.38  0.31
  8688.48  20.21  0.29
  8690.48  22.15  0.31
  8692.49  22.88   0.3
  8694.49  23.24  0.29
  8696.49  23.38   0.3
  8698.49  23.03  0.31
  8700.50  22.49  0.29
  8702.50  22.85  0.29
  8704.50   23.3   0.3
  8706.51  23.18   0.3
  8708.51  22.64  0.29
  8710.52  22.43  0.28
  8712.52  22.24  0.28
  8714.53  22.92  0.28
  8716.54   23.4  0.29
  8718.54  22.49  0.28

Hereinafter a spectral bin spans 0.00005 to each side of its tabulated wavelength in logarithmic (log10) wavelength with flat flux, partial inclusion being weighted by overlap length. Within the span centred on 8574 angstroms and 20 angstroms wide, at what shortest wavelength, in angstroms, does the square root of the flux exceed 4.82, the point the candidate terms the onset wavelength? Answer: 8569.27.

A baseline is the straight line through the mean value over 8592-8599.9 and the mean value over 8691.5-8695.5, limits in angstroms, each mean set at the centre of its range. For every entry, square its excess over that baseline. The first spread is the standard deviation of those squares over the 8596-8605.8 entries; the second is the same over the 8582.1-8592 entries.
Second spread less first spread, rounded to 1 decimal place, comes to 0.3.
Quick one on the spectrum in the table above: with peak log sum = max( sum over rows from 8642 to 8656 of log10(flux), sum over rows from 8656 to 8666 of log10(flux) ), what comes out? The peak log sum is 10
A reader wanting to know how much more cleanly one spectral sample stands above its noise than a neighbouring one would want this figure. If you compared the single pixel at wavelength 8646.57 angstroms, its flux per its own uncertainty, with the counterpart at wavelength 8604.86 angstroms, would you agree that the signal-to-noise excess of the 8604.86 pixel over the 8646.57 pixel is 12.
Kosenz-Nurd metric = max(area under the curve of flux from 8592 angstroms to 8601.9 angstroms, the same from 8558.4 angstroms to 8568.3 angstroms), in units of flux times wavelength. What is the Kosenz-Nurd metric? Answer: 228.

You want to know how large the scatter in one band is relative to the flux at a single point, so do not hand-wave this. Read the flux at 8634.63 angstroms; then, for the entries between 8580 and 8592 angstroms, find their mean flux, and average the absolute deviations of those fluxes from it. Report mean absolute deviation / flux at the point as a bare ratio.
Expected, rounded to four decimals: 0.0205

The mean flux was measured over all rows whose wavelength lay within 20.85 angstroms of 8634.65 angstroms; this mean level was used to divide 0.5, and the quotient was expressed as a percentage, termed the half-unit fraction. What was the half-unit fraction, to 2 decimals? 2.10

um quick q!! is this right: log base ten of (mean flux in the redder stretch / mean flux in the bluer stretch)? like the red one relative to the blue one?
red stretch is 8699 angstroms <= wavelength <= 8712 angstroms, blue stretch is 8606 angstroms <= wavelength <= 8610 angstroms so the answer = -0.004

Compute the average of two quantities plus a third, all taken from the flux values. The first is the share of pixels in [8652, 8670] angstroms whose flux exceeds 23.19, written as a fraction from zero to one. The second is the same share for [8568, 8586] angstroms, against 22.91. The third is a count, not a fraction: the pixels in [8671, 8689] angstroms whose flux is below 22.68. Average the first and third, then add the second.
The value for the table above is 3.0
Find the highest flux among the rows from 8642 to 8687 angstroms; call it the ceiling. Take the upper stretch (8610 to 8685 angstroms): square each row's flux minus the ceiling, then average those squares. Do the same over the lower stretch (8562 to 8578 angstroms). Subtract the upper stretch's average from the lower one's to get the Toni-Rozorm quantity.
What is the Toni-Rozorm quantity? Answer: -1.9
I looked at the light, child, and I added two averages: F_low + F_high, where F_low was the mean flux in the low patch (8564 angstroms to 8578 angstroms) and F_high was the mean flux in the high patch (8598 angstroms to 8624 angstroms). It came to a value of 46.5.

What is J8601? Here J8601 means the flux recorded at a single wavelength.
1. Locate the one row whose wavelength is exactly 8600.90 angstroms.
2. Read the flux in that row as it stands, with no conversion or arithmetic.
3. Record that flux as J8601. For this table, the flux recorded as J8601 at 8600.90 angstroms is 23.32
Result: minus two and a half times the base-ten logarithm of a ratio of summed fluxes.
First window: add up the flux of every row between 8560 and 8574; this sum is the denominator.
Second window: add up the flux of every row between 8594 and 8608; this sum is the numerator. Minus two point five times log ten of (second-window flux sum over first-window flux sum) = 0.013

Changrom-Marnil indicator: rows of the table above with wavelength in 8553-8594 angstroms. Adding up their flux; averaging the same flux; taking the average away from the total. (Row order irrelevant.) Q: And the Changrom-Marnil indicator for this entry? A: 462.8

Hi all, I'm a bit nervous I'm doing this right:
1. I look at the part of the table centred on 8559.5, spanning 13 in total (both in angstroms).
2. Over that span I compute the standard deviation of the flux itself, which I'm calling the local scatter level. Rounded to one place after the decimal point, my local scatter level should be 0.4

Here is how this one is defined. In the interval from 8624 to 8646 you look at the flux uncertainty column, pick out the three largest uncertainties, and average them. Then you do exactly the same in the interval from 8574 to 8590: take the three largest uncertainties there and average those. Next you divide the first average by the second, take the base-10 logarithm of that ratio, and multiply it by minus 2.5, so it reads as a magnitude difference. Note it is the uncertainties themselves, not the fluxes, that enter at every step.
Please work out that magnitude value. -0.34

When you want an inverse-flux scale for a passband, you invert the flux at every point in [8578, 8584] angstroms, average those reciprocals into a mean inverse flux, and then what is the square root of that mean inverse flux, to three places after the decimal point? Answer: 0.210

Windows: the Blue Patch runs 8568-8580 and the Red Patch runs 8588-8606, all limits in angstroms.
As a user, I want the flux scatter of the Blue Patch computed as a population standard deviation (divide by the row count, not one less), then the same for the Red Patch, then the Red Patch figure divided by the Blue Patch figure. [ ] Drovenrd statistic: 1.7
